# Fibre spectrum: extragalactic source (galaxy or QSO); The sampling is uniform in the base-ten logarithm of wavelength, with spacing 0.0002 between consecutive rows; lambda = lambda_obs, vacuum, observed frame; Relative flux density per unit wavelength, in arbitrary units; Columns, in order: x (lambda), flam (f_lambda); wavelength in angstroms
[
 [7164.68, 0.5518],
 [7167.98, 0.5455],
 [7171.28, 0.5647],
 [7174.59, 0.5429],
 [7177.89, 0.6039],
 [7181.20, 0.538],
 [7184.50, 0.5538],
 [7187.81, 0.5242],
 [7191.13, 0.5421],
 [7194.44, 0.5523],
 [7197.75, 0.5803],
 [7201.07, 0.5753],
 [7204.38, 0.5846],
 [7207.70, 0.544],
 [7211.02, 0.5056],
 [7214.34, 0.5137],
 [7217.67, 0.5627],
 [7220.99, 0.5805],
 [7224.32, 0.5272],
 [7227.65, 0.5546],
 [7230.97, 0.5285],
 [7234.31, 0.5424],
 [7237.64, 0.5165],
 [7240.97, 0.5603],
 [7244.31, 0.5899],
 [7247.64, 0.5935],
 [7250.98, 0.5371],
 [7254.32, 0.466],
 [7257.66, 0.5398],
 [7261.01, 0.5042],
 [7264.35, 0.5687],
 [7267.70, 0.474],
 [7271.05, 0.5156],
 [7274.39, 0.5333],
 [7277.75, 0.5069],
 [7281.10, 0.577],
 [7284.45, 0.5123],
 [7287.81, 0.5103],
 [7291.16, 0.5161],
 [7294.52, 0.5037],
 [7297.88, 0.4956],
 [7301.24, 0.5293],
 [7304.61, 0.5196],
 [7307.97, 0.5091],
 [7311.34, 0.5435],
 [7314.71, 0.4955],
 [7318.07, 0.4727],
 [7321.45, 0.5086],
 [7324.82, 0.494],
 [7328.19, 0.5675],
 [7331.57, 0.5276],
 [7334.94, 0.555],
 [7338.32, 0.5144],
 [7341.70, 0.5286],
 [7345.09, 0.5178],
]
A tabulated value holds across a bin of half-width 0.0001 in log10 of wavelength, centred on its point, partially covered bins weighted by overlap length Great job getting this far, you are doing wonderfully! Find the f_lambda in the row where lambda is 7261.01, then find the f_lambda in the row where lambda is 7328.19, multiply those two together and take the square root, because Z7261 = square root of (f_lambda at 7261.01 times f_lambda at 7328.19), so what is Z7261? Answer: 0.535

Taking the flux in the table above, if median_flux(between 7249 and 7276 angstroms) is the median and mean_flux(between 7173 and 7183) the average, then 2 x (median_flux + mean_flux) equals 2.17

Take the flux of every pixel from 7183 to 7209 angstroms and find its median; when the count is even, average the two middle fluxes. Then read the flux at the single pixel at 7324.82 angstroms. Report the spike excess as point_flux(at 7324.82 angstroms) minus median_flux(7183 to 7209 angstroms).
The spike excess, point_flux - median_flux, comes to -0.059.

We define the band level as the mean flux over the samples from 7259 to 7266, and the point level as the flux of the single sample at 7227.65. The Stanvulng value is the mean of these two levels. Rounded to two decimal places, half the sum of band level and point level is 0.55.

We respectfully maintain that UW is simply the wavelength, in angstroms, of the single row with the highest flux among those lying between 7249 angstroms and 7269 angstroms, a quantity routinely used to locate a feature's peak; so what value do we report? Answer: 7264.35 angstroms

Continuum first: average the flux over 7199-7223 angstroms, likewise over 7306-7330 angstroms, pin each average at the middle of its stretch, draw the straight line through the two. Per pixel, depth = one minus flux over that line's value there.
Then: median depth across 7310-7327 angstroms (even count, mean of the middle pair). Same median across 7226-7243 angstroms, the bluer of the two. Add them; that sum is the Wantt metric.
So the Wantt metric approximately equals 0.035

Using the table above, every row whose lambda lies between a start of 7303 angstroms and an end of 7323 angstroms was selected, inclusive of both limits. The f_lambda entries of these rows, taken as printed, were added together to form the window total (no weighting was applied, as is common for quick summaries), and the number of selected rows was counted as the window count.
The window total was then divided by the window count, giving 0.508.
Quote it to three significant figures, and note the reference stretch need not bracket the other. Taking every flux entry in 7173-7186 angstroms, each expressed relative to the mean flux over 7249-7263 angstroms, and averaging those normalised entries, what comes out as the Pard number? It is 1.09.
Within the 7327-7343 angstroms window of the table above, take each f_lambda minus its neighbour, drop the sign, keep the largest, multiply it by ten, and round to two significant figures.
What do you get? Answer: 0.41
